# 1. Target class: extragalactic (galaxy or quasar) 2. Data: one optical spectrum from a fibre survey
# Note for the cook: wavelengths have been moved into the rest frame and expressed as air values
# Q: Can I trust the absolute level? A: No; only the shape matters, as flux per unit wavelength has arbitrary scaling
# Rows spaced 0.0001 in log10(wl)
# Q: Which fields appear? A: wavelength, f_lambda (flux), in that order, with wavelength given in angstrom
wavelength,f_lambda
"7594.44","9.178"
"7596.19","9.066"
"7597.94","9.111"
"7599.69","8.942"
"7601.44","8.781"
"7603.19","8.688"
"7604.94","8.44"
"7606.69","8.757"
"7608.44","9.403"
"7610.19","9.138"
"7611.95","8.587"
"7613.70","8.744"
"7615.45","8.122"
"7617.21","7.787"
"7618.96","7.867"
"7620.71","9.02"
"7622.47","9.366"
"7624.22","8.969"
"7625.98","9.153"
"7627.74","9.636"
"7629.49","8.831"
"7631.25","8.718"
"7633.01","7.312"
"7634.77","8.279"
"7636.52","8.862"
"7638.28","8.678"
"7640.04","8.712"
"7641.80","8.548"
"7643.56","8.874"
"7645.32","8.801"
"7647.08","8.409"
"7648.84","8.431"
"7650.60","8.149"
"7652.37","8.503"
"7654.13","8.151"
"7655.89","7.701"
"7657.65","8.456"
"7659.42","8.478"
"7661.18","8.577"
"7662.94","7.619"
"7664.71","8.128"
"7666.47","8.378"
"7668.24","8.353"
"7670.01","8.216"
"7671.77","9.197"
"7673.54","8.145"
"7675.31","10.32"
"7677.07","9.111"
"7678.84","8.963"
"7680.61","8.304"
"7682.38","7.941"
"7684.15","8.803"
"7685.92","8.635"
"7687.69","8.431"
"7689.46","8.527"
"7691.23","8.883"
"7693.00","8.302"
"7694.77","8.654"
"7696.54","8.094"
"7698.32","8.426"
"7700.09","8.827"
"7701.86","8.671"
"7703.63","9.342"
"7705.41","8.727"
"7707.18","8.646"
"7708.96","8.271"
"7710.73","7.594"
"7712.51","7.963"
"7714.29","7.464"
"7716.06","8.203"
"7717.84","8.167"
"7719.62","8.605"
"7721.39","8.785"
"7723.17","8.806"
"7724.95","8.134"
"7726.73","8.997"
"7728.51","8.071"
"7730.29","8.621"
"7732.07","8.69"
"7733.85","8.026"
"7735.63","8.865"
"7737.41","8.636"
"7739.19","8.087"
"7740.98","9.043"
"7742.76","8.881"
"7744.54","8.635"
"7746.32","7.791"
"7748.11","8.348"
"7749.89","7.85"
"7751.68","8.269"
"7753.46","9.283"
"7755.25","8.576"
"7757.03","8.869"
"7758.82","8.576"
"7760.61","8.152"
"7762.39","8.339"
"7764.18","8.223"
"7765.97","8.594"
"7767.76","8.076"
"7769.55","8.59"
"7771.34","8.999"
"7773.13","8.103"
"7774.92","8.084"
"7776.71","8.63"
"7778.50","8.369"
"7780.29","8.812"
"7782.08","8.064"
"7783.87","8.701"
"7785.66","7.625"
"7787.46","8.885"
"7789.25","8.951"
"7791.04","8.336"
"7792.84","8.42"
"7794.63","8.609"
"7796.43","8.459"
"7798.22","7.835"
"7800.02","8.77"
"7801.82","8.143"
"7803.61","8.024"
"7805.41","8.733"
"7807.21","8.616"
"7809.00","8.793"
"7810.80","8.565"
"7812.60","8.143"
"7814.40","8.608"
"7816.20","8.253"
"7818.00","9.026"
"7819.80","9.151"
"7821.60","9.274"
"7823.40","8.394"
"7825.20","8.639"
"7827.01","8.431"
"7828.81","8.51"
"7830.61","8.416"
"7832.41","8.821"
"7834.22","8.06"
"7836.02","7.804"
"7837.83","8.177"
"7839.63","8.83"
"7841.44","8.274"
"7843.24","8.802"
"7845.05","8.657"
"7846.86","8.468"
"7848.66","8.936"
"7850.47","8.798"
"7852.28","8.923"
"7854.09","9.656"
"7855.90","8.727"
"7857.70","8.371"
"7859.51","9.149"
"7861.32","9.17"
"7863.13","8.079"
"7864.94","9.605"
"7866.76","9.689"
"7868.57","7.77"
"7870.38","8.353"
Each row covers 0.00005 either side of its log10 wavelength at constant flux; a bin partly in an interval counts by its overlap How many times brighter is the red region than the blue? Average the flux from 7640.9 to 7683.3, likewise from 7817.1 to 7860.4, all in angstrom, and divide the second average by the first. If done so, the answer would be 1.02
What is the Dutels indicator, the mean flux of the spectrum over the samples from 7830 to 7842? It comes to 8.34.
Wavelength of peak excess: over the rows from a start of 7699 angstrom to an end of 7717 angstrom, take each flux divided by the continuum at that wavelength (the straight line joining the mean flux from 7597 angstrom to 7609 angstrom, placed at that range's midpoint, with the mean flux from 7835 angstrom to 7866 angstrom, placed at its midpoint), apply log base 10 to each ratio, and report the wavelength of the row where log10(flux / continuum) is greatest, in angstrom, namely 7703.63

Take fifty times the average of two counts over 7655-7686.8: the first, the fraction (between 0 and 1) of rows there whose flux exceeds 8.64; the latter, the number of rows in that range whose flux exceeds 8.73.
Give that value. 132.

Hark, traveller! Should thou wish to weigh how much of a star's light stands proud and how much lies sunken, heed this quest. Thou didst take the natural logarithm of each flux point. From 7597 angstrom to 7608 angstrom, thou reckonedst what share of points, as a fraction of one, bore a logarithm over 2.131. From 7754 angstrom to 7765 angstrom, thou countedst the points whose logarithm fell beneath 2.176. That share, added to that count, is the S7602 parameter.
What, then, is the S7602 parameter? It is 6.0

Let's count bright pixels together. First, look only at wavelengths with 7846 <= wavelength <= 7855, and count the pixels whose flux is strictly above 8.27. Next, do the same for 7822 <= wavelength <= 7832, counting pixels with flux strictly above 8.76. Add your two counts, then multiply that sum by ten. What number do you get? 50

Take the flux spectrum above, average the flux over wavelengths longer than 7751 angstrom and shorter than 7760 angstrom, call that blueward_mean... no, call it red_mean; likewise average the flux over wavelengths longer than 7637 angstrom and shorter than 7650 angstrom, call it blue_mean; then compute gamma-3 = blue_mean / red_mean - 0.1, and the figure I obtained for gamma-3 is 0.891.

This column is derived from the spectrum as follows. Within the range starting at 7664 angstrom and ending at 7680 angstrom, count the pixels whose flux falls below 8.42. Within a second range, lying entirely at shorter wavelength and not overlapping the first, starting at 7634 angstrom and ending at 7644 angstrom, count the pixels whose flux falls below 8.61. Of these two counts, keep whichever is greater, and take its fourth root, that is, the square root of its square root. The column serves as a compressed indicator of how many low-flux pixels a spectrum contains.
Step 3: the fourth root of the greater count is 1.50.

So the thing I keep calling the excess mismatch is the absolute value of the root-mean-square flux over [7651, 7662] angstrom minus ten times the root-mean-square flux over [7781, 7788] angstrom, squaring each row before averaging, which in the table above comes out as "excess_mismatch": 75.0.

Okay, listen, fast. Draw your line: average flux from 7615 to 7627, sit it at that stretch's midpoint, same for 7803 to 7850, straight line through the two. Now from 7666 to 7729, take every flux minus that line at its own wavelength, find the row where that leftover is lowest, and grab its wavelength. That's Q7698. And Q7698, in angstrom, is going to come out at 7714.29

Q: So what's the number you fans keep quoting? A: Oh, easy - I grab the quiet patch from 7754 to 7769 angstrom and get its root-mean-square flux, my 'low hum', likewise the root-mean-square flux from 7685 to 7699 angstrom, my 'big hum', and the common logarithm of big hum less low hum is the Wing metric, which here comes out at -1.17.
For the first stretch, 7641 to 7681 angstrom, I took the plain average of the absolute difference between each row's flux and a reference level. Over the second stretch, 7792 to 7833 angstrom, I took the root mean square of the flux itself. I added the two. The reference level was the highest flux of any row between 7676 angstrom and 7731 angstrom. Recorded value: 9.47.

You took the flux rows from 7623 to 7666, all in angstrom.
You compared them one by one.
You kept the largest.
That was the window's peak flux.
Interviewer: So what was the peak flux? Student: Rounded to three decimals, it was 9.636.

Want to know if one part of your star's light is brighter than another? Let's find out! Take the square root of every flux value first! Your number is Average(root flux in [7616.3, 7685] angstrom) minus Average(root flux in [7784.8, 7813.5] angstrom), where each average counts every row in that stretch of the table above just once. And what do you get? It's 0.02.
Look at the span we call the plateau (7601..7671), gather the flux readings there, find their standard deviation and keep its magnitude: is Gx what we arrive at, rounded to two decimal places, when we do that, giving 0.49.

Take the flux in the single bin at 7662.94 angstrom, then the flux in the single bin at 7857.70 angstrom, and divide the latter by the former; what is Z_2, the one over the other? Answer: 1.10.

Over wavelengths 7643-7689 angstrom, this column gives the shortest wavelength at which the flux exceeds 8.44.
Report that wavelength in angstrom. 7643.56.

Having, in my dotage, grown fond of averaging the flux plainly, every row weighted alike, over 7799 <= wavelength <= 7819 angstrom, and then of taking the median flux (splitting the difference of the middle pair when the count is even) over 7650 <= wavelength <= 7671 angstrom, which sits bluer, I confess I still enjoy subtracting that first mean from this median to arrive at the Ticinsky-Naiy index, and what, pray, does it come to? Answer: -0.23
